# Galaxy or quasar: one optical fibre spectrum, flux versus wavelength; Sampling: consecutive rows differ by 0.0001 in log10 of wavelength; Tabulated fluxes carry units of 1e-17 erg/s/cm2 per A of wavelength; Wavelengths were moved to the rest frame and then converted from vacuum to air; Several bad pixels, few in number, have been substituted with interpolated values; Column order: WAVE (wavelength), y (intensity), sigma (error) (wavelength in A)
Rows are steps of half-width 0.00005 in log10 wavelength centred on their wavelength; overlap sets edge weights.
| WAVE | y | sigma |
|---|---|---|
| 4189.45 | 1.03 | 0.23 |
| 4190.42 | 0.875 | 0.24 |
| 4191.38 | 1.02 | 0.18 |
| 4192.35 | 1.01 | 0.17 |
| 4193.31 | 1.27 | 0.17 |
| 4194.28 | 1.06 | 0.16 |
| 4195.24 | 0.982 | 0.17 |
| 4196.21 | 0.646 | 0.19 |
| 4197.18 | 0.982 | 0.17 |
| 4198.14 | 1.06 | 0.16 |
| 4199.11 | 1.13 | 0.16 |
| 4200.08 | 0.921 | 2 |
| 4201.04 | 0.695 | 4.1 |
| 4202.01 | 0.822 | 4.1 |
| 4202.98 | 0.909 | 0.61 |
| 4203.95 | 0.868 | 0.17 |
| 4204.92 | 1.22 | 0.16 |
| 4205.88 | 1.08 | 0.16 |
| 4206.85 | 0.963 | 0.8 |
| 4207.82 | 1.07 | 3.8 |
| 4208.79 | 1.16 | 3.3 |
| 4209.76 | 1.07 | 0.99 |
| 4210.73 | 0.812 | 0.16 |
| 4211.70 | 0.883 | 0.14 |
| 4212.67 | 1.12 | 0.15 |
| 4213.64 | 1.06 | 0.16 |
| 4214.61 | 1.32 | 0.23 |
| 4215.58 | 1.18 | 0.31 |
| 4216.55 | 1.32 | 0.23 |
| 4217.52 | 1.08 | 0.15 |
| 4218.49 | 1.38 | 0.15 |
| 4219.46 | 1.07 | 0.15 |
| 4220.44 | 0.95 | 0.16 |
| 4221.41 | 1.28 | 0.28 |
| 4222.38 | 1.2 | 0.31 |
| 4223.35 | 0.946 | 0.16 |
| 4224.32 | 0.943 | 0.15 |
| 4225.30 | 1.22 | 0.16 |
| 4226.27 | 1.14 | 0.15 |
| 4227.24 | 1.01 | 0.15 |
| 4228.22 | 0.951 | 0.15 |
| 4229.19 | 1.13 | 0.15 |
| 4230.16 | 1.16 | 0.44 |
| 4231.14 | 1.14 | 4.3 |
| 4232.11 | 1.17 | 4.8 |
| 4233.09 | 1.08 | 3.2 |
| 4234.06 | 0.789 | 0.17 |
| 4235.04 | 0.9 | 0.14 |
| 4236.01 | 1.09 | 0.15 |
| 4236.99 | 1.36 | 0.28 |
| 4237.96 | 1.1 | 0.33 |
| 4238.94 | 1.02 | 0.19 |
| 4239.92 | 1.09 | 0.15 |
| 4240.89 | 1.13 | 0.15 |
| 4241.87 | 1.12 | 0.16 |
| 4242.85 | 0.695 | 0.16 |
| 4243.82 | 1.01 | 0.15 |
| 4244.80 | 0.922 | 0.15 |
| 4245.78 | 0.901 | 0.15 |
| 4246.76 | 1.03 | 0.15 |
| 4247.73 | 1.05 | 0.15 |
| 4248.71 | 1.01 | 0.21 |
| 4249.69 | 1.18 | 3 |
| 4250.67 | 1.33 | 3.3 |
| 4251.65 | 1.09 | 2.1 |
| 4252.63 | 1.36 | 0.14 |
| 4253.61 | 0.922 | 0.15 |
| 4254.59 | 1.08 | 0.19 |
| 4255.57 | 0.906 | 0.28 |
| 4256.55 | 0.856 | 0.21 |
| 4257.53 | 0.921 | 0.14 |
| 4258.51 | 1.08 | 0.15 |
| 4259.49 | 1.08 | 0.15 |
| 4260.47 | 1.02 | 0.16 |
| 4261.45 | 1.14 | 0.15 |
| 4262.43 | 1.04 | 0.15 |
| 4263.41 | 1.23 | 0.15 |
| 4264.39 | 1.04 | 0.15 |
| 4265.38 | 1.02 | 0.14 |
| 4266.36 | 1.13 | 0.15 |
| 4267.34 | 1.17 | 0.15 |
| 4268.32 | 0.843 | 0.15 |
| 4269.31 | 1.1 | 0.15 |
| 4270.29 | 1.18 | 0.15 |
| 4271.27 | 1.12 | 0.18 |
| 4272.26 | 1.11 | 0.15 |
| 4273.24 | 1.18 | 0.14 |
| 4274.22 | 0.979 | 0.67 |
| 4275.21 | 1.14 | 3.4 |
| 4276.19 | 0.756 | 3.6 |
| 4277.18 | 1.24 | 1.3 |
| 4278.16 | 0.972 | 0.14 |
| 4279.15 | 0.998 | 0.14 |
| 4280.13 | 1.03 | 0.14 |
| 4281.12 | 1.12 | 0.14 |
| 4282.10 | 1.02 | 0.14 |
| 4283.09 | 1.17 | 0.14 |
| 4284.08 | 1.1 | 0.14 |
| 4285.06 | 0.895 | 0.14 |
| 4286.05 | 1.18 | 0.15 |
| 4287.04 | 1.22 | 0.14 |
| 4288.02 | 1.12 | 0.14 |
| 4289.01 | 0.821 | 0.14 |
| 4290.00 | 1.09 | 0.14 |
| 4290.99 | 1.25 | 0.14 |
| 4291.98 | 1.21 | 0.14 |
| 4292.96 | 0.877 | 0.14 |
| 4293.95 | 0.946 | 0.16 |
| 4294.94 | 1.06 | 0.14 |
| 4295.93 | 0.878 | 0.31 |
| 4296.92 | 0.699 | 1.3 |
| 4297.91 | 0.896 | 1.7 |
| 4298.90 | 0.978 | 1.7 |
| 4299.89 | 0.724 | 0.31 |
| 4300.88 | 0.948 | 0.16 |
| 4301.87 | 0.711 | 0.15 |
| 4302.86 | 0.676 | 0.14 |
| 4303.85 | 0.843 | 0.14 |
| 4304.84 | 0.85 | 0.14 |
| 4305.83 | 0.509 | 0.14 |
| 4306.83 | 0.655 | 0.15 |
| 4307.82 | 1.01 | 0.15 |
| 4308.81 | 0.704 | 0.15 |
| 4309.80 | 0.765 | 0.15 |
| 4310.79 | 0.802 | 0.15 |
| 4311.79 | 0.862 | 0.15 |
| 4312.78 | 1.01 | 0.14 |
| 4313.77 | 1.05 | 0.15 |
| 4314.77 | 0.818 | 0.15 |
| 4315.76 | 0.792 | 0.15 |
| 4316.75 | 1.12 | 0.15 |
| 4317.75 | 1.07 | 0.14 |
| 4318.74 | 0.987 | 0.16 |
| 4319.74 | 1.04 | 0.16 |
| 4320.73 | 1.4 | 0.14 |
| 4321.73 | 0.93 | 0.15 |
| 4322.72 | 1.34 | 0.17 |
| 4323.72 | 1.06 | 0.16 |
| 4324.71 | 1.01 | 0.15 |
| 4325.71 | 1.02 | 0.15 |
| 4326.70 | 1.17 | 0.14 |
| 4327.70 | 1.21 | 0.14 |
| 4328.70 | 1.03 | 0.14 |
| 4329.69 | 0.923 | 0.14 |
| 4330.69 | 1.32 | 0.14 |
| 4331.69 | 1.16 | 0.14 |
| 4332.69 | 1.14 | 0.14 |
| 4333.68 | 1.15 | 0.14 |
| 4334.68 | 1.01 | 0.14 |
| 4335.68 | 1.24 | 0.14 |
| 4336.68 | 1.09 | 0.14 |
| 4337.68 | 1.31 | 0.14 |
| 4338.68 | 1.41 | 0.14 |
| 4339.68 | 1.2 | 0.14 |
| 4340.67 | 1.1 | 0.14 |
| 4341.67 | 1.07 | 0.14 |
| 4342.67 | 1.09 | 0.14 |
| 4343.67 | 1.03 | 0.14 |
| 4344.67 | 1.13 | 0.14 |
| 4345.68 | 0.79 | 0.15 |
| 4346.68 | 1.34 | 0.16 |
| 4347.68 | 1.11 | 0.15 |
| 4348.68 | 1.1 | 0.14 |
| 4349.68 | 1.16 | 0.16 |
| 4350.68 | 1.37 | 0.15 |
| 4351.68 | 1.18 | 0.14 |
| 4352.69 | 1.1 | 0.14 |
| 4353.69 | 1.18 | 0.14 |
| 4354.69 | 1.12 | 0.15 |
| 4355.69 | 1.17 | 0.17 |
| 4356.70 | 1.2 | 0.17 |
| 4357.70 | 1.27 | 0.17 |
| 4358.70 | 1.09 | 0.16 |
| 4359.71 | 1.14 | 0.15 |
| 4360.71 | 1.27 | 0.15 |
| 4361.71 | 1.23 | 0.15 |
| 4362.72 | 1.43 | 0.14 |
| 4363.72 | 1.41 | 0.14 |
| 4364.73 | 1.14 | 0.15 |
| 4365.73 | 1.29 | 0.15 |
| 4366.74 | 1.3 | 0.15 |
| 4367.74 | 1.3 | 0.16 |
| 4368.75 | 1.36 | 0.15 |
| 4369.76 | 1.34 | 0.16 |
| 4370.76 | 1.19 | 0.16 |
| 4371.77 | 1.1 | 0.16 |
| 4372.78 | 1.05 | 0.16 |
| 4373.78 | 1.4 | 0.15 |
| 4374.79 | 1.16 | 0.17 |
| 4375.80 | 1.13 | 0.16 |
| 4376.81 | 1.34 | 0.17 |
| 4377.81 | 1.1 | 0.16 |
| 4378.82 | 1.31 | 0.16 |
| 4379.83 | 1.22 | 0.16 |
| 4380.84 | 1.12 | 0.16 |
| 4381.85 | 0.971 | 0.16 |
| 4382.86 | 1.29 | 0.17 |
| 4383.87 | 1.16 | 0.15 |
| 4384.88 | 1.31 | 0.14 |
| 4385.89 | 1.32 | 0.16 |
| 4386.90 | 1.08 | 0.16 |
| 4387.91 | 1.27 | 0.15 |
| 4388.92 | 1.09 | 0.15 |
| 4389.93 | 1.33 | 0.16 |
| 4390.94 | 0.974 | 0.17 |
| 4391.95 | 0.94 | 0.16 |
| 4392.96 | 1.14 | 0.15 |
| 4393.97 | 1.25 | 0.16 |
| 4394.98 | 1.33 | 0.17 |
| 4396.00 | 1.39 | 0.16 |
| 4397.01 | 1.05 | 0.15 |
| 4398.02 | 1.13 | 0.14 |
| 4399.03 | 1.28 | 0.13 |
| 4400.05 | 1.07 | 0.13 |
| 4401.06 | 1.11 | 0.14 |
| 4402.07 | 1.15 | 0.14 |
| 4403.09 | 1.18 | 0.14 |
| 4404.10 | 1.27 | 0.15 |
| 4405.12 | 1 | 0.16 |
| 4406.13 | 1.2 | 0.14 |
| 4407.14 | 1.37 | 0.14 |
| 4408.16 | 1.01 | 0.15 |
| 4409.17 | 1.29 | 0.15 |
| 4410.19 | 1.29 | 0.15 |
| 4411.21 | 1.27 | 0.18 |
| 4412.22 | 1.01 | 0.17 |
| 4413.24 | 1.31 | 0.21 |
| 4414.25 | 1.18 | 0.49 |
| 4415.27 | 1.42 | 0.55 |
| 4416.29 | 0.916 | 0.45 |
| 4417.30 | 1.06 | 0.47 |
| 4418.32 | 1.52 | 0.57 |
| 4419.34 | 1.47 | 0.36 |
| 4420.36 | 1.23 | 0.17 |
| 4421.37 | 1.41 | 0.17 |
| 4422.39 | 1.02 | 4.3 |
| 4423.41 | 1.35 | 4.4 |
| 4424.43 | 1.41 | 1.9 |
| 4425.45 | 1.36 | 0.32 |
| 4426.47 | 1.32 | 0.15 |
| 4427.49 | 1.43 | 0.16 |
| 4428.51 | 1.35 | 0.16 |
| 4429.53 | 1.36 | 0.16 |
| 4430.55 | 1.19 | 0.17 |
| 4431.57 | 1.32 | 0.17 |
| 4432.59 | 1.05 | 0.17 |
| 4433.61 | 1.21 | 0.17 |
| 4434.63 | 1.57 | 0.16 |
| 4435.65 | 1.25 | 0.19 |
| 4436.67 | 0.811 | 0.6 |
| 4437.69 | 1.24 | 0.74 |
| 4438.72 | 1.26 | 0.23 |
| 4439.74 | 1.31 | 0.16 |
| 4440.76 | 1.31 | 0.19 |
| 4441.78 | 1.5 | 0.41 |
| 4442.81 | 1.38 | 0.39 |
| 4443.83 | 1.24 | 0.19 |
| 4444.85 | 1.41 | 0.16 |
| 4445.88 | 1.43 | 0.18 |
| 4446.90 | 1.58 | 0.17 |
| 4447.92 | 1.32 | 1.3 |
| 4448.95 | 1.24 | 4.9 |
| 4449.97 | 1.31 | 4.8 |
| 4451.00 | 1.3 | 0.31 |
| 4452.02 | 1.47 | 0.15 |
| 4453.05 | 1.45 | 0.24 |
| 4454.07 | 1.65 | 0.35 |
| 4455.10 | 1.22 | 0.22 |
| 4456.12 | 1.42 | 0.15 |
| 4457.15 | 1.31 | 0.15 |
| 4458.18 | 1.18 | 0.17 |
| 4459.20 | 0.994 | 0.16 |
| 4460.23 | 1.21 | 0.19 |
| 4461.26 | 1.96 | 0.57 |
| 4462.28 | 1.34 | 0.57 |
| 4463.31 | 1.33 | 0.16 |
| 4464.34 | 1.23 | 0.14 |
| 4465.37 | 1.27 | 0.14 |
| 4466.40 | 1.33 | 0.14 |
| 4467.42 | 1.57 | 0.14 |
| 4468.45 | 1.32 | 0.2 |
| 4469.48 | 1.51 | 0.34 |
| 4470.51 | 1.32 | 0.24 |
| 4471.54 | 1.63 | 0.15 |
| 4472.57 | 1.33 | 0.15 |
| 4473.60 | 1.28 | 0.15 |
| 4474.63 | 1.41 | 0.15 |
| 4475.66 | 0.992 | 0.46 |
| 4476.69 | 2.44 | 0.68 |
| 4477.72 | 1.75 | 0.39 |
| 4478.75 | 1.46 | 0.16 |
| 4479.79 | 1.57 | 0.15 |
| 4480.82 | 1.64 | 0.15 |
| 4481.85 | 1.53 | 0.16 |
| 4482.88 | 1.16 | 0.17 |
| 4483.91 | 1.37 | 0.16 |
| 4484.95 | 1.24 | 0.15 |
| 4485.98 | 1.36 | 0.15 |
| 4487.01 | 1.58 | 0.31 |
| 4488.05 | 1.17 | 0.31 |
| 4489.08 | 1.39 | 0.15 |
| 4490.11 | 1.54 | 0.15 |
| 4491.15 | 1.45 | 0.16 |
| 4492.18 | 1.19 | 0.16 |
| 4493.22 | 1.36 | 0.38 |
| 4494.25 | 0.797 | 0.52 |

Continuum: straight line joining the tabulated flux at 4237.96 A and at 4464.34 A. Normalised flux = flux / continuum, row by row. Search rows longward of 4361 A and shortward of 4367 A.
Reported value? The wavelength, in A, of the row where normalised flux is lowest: 4364.73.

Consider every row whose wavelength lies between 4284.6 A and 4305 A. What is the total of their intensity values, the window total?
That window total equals 20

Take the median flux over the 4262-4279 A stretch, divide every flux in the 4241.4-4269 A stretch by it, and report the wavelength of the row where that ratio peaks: 4252.63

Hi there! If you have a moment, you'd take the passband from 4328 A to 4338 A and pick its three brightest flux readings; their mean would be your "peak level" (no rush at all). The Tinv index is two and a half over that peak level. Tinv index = 1.94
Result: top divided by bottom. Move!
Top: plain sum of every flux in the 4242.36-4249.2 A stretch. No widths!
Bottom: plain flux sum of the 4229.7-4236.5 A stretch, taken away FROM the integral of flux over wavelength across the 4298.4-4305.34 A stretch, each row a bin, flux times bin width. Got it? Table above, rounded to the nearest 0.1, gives -4.0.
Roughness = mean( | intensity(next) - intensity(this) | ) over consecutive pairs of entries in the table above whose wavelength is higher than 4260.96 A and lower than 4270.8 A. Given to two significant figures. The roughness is 0.15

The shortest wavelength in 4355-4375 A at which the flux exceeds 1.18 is 4356.70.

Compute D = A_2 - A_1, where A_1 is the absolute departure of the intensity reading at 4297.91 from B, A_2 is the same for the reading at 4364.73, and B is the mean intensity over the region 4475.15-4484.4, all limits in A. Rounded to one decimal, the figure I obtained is -0.2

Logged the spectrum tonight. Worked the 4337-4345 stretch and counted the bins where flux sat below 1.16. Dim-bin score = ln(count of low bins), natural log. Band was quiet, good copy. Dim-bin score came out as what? 1.61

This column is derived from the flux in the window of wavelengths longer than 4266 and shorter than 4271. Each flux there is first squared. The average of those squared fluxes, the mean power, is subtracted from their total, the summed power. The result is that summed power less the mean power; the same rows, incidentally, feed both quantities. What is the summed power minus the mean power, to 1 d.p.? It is 4.8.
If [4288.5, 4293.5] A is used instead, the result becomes 4.5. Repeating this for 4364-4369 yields 6.6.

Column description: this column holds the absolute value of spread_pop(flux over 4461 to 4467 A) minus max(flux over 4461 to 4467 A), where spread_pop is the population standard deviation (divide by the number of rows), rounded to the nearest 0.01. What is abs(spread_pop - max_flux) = 1.71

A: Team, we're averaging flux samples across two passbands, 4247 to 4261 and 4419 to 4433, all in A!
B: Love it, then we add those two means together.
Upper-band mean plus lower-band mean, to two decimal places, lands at 2.37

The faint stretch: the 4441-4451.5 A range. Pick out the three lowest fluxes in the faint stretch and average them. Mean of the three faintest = 1.3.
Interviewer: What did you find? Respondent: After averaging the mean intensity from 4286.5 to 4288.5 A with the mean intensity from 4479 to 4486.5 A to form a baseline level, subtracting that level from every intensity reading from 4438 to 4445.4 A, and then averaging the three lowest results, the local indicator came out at 0.0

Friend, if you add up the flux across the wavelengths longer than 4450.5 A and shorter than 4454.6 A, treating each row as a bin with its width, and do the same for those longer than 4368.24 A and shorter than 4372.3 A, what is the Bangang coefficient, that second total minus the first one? -1.0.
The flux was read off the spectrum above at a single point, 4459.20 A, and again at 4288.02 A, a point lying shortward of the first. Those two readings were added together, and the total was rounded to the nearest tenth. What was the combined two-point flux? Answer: 2.1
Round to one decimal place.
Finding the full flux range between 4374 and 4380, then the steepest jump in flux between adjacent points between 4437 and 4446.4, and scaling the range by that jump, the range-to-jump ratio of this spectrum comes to 1.3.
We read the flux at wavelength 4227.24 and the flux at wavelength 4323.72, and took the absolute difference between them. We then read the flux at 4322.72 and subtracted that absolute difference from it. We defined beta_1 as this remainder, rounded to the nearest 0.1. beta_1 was 1.3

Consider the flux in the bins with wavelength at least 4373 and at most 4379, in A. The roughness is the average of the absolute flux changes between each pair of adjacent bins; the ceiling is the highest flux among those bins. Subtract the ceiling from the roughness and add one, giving -0.21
